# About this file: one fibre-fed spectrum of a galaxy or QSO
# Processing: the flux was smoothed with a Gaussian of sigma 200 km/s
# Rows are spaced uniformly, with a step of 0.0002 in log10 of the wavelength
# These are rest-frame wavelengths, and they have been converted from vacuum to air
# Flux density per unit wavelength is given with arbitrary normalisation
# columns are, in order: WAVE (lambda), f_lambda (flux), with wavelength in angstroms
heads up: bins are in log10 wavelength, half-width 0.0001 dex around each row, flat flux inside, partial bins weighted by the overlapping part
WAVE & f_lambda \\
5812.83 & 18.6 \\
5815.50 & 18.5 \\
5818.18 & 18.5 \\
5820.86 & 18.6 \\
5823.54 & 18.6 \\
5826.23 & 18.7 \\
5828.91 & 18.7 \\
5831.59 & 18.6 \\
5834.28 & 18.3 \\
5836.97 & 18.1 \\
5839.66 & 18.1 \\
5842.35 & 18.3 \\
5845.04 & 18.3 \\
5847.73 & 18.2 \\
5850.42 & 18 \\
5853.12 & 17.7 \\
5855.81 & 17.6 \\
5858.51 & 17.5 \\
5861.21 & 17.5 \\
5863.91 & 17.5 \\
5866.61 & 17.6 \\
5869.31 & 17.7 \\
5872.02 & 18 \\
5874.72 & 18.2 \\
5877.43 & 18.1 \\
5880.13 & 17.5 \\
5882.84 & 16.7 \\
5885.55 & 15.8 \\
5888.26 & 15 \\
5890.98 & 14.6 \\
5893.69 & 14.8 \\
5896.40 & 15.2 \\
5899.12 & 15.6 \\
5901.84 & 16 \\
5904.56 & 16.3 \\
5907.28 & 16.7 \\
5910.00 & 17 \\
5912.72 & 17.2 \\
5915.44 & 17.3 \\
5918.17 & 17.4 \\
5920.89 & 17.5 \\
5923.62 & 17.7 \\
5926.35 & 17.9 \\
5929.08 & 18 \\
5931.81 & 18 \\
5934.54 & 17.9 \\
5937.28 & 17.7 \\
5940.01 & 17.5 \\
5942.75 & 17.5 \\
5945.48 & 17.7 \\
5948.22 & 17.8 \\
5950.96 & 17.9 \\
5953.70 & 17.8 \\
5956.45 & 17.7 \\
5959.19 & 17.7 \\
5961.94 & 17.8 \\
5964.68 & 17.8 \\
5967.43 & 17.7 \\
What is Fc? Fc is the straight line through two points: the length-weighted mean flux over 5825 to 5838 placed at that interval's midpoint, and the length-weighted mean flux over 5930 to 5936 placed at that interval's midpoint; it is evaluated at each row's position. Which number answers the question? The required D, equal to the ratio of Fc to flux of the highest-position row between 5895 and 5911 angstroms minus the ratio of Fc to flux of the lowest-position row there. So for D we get -0.131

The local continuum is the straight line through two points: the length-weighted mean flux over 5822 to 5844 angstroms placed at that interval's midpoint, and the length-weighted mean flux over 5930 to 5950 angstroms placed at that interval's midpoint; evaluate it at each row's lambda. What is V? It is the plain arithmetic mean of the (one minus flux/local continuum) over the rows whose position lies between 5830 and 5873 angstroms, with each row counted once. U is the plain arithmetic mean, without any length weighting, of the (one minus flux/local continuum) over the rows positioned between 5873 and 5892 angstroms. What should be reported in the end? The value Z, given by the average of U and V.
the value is 0.053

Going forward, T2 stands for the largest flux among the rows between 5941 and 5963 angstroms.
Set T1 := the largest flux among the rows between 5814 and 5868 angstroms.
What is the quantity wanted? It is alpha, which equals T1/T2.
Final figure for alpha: 1.04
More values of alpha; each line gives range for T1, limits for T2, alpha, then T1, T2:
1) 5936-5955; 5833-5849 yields 0.98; 17.9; 18.3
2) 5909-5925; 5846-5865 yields 0.97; 17.7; 18.2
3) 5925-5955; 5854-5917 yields 0.99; 18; 18.2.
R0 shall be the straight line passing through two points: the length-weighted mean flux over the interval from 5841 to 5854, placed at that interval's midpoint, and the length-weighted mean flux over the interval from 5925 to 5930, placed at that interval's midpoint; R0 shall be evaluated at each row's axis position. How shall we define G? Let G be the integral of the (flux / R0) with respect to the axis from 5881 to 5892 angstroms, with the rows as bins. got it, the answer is 9.5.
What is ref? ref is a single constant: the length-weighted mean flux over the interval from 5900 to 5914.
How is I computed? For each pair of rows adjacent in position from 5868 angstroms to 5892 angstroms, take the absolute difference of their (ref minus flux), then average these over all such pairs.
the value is 0.51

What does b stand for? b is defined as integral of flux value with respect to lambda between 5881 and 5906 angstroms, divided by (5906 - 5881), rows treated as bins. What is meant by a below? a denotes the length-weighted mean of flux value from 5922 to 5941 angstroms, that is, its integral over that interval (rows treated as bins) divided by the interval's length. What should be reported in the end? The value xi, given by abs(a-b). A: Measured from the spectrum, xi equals 2.2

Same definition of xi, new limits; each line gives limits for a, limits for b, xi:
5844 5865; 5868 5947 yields 0.8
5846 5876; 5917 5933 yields 0.0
